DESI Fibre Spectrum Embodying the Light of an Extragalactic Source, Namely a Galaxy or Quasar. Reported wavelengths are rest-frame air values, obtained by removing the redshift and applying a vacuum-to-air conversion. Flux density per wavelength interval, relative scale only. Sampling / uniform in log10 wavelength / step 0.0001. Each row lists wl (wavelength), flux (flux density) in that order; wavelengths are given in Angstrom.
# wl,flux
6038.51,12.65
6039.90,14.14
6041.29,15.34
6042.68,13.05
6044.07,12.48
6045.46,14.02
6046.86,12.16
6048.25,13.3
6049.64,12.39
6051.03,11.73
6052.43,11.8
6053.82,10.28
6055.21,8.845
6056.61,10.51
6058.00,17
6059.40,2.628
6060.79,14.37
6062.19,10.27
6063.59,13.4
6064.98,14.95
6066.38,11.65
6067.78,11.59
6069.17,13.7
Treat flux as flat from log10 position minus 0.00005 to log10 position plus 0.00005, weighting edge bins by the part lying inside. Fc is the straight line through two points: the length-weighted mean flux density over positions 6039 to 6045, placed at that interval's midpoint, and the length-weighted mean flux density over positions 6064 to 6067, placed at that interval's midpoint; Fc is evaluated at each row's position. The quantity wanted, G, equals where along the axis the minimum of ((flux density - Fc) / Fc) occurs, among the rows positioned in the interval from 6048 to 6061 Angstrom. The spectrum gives 6059.40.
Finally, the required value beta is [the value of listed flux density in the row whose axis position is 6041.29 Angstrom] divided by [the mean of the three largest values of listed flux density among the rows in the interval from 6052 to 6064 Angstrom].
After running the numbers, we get 1.03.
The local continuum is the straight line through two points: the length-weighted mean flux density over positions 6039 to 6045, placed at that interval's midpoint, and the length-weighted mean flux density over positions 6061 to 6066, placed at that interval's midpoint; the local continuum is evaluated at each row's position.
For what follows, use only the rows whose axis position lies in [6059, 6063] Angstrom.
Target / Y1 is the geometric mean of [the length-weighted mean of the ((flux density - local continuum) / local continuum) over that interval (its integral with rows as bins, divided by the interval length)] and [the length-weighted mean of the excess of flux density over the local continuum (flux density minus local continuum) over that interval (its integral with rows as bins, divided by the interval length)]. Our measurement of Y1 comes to 0.92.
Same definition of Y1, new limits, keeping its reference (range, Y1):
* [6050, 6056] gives 0.70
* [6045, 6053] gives 0.26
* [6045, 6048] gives 0.14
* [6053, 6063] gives 0.70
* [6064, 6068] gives 0.02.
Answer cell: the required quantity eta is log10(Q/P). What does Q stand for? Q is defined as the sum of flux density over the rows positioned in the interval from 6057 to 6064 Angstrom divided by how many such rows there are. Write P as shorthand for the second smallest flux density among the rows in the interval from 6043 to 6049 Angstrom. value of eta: -0.03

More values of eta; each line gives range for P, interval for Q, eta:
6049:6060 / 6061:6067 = 0.15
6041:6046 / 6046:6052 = -0.02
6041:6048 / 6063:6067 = 0.03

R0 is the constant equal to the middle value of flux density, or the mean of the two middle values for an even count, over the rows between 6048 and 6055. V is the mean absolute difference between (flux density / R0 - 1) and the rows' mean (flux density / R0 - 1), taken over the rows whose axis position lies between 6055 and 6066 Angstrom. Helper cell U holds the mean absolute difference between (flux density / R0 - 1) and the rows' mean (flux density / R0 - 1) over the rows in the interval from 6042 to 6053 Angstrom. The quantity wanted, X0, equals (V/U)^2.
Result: 30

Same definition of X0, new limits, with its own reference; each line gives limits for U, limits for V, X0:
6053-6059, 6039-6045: 0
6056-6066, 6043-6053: 0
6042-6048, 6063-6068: 4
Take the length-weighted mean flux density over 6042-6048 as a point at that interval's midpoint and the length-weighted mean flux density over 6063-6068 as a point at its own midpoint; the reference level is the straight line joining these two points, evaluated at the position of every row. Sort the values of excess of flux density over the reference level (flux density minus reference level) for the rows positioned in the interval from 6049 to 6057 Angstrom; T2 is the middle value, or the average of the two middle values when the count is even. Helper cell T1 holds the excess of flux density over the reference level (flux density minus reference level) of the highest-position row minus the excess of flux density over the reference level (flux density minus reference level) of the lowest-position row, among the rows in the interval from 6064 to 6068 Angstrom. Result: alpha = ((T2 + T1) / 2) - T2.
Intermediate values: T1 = -3.4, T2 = -1.9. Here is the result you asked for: -0.8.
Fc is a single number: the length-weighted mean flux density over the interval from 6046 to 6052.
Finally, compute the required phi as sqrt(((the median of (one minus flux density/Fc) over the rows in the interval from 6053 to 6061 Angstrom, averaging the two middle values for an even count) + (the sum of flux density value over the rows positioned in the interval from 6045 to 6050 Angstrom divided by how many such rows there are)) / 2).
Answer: 2.56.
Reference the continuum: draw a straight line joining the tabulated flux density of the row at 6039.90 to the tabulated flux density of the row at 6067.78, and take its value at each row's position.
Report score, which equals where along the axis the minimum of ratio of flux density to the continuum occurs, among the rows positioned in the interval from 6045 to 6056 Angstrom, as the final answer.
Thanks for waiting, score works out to 6055.21 Angstrom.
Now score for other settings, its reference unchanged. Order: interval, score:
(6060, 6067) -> 6062.19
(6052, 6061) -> 6059.40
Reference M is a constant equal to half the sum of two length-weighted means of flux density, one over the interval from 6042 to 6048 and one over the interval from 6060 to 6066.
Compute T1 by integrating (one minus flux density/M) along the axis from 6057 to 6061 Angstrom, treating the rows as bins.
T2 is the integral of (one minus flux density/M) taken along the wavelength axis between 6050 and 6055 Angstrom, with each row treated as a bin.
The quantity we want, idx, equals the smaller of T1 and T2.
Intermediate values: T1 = 0.64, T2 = 0.72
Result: 0.6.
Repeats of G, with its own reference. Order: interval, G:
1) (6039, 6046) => 6044.07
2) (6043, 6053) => 6051.03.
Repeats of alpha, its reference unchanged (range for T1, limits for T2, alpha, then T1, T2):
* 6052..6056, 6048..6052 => -1.2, -3.0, -0.6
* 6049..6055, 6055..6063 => 0.2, -2.1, -2.6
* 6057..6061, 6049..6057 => -0.4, -2.6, -1.9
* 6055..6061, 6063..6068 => 3.0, 5.5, -0.5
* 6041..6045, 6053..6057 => -0.1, -2.9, -2.7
